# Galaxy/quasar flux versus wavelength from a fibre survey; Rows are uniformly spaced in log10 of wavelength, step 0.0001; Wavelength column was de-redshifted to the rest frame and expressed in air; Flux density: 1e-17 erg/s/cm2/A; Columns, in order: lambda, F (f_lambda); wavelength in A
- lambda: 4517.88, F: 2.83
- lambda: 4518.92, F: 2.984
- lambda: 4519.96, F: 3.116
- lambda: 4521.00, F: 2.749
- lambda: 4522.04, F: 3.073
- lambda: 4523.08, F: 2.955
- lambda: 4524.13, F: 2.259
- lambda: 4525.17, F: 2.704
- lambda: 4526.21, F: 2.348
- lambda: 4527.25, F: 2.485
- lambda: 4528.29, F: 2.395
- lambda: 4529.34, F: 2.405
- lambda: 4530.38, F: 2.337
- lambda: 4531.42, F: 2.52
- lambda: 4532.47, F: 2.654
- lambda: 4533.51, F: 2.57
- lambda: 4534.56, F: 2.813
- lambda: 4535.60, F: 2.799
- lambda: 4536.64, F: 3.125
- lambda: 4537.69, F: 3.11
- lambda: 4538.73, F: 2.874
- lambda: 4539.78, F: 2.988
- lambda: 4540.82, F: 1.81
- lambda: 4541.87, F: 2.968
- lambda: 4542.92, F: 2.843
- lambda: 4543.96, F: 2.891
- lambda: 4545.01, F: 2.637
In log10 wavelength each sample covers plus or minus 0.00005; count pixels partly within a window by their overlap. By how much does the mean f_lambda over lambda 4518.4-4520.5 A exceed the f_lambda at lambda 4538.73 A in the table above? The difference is 0.18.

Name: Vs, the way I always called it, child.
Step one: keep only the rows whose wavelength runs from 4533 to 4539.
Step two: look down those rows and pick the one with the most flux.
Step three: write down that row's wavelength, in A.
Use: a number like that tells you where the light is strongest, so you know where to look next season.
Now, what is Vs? 4536.64 A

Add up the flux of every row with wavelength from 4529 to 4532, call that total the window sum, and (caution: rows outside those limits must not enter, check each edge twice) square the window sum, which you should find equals 53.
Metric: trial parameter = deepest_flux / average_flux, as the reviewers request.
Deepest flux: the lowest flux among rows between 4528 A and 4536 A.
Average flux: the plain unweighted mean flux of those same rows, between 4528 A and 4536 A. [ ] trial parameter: 0.912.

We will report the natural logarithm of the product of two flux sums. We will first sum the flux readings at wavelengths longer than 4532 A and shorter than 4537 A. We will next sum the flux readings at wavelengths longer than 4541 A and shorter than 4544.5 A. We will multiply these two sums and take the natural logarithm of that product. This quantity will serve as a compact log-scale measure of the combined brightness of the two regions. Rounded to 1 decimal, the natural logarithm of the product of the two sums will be 4.8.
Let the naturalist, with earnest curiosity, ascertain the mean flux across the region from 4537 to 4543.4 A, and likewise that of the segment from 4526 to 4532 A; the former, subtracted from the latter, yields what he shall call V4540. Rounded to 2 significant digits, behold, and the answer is -0.35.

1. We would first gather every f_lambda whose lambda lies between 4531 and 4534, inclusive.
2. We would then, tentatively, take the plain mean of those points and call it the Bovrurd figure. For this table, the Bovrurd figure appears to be 2.58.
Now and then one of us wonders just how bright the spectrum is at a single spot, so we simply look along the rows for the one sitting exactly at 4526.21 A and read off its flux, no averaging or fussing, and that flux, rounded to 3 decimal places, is 2.348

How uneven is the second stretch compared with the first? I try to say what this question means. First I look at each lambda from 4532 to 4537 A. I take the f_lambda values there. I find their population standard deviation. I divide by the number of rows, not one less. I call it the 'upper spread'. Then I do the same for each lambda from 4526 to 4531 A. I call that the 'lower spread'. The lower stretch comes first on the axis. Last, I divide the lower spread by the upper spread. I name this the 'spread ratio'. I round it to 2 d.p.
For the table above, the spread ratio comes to 0.28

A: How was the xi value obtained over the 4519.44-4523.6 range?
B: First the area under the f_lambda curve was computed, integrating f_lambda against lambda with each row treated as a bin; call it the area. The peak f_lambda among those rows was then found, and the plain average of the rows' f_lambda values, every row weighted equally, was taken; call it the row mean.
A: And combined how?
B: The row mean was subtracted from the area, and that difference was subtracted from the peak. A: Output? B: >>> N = -6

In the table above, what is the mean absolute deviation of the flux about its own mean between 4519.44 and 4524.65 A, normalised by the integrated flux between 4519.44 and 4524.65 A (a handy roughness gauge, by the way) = 0.0177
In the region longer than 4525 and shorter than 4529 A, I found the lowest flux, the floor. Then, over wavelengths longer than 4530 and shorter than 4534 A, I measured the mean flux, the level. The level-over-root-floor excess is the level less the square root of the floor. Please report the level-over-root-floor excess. 0.99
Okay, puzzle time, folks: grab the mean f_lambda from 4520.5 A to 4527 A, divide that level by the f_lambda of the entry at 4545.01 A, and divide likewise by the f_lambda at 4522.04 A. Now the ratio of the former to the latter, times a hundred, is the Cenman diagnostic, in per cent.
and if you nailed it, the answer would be 117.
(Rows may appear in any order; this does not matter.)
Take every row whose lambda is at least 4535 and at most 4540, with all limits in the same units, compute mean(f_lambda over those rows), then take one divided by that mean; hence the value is 0.34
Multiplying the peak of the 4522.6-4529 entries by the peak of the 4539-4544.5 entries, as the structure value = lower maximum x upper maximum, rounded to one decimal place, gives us 8.8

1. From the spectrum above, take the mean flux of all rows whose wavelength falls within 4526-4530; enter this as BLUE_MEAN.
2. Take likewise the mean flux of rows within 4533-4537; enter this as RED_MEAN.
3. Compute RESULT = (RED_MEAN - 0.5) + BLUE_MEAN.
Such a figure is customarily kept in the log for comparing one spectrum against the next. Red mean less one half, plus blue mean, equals 4.73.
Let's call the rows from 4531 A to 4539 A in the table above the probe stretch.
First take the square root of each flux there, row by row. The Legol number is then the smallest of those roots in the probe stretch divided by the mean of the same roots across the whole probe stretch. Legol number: 0.948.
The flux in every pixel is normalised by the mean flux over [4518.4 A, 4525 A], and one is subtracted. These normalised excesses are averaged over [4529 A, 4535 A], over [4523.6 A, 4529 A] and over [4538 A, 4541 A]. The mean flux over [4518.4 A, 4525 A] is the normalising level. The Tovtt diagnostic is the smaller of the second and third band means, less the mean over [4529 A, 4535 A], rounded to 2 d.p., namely -0.04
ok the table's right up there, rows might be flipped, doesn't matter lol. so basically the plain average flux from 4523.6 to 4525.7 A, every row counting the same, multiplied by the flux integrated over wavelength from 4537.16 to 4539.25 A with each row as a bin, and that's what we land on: 15.5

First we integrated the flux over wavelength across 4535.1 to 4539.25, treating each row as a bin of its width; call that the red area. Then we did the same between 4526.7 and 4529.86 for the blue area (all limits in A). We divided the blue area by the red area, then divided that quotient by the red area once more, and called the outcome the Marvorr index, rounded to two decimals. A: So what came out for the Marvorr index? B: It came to 0.05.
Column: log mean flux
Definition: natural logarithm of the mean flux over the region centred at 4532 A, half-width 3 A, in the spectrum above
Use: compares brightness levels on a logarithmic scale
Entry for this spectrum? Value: 0.94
